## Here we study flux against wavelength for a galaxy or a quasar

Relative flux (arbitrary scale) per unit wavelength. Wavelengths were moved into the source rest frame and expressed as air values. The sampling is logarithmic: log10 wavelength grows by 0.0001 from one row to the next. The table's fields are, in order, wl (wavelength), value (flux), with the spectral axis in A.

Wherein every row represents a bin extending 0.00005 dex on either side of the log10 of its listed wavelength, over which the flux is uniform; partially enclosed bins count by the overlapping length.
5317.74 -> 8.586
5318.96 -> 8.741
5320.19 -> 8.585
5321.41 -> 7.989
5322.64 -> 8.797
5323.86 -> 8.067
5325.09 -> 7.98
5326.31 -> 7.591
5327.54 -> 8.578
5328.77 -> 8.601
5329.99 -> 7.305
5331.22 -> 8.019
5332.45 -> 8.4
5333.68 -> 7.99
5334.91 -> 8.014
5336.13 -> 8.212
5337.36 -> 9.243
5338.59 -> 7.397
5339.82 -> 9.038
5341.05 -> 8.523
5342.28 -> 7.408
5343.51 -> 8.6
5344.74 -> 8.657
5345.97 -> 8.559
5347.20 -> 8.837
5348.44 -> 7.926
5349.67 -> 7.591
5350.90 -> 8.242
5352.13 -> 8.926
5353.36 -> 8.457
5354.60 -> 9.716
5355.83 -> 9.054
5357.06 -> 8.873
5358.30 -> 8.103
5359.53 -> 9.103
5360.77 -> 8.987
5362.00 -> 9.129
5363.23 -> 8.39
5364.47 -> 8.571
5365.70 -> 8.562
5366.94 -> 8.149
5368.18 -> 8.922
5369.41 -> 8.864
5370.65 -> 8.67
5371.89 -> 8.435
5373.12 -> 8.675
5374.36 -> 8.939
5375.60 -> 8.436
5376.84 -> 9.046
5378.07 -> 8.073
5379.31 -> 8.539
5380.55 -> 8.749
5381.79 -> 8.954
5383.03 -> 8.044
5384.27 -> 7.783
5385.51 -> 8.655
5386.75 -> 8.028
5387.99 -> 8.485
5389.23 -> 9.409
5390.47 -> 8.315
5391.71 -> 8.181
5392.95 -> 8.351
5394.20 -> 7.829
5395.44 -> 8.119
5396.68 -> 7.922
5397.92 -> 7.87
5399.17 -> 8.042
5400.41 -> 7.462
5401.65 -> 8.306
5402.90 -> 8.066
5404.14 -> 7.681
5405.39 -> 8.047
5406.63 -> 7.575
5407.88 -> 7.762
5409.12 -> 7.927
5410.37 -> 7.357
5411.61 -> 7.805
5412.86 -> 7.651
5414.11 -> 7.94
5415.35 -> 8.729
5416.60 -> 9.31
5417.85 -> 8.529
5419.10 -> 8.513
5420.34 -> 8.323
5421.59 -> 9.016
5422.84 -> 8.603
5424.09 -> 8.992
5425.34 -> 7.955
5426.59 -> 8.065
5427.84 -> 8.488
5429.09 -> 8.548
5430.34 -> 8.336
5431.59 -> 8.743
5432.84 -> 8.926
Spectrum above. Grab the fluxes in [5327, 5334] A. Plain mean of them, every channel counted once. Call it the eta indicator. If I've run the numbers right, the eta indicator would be 8.15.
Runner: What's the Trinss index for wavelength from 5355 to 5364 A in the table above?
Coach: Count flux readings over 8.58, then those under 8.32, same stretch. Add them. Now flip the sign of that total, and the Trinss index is -6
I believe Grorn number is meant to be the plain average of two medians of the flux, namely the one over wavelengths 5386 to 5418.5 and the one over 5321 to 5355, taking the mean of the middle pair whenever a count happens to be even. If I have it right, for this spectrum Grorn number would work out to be 8.18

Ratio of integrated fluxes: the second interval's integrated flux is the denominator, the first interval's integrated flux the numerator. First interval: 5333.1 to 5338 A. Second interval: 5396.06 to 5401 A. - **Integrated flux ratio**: 1.06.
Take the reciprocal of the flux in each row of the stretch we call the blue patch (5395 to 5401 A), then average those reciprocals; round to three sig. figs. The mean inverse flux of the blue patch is 0.127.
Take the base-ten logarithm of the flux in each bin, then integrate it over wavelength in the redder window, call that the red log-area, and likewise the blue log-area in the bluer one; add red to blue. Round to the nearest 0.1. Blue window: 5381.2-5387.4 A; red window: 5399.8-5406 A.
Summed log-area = 11.3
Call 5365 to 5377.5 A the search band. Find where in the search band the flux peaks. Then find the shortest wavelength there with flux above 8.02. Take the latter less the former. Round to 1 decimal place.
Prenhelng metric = -11.1 A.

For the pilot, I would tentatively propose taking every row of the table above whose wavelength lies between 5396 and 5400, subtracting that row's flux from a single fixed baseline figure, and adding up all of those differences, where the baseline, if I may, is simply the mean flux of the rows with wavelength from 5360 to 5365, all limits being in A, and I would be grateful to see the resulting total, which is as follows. 2.5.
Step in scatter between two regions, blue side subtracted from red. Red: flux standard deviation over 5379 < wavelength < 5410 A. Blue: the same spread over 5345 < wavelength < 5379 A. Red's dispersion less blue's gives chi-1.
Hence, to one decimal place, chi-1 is 0.0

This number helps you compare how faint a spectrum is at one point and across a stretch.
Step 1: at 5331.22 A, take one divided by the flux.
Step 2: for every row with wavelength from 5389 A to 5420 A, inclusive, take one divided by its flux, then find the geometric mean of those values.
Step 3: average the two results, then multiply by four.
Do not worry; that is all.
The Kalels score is 0.50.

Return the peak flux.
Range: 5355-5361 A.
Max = 9.103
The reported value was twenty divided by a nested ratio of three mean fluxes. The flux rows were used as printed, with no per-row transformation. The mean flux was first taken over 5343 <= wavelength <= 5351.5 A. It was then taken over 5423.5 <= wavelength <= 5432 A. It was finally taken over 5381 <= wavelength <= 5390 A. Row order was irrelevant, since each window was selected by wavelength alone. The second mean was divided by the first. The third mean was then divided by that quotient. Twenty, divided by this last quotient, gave 2.39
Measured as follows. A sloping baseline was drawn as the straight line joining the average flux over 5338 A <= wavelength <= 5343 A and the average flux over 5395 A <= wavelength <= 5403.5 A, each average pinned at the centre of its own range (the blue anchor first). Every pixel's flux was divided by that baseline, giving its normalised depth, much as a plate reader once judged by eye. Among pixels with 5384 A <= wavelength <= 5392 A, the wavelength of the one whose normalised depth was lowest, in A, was 5384.27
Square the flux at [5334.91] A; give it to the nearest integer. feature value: 64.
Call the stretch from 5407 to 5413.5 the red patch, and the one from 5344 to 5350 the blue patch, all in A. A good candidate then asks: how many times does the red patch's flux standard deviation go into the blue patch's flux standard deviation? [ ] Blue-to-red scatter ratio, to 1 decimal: 2.5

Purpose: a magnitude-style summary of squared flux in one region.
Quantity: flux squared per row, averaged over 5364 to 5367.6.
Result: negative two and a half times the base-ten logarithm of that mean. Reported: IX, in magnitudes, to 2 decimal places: -4.63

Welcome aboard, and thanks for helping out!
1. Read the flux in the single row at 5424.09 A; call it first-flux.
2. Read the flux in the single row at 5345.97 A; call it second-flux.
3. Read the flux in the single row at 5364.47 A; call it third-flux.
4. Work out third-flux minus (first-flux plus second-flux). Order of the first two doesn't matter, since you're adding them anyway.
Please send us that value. -9.0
